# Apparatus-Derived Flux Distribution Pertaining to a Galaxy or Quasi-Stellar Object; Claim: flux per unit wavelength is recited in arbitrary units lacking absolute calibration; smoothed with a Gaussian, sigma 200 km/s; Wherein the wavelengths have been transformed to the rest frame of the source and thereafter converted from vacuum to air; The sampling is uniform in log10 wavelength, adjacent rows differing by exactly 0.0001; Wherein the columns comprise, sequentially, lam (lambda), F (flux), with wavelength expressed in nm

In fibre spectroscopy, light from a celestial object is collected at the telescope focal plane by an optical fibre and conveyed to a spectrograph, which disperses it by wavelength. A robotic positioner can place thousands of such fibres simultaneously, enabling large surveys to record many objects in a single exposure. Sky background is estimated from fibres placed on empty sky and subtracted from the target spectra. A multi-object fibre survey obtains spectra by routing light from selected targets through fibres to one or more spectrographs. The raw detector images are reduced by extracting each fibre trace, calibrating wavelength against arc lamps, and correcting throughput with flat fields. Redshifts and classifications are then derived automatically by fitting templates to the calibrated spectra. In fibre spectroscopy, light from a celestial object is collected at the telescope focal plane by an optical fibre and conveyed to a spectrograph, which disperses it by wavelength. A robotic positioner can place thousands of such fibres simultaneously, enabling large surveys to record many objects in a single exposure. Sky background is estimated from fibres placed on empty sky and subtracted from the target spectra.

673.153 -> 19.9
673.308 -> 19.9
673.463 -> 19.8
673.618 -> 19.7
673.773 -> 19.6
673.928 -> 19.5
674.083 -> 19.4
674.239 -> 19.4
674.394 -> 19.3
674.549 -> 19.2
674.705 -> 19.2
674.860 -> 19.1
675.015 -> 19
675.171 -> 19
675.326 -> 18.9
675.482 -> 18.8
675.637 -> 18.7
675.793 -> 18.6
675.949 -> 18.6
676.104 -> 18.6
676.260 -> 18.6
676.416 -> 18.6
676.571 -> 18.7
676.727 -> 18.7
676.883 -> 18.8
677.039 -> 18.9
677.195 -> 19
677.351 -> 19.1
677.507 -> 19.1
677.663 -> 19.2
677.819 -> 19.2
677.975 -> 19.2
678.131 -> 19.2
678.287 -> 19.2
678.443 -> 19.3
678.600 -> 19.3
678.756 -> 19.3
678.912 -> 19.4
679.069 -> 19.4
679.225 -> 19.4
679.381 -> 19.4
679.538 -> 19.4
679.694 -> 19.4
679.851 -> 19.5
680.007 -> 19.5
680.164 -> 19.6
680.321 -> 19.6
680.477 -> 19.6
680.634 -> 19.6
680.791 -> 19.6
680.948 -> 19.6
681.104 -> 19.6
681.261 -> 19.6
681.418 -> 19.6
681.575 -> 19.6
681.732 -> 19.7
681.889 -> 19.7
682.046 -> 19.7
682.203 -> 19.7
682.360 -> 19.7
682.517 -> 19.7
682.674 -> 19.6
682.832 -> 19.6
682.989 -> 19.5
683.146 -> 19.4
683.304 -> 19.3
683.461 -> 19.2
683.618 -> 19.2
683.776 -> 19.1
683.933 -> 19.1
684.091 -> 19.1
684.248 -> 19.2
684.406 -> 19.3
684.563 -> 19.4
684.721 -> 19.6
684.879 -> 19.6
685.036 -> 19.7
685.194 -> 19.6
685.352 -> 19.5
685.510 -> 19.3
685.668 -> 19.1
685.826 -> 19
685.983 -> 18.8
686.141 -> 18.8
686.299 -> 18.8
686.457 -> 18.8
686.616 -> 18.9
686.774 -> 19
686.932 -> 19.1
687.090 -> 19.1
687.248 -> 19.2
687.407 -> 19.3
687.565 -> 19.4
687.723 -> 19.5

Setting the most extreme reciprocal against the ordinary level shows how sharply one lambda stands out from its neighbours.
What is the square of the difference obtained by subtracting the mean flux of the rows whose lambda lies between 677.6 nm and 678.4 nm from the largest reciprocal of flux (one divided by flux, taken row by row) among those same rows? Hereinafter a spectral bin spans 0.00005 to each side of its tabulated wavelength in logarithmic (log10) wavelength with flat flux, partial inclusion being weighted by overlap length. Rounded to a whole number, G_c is 367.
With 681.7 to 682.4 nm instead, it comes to 386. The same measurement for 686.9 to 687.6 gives 367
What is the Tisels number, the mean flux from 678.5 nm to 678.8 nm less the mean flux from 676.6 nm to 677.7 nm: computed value 0.33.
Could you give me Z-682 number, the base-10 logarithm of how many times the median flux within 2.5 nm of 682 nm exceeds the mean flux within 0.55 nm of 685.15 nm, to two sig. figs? 0.0025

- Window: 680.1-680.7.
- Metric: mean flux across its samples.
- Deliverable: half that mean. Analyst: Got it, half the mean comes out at 9.80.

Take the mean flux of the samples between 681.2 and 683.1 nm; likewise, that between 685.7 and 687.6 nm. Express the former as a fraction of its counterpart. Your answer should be 1.03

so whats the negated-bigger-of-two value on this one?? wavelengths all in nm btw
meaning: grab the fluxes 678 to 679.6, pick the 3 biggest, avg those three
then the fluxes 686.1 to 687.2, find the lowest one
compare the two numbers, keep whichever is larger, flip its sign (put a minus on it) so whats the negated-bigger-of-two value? -19.4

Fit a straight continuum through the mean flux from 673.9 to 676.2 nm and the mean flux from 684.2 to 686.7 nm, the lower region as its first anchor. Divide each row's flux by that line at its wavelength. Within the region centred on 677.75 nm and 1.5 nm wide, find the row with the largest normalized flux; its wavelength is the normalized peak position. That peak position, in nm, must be 678.443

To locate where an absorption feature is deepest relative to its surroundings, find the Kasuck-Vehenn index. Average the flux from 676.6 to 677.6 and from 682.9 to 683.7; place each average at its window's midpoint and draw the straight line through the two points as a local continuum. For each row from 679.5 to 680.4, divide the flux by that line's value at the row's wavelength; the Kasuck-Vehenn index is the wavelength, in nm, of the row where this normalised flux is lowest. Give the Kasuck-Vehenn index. 679.694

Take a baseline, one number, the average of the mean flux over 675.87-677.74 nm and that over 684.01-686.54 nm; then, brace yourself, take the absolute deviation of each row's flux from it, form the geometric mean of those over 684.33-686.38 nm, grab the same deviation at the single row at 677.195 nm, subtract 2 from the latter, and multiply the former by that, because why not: -0.53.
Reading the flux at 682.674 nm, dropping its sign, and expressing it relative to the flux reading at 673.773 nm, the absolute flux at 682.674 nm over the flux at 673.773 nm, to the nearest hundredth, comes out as 1.00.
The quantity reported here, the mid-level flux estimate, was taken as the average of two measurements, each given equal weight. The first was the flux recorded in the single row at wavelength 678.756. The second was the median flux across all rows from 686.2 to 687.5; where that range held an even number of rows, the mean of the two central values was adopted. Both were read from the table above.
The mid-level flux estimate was 19.2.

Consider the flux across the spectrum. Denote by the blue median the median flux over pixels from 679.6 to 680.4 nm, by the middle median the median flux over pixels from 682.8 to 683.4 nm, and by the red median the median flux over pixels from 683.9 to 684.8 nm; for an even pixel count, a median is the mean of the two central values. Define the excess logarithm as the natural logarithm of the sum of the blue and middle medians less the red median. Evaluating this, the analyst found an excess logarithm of 2.98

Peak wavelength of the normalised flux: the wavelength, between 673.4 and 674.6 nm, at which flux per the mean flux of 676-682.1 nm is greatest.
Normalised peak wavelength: 673.463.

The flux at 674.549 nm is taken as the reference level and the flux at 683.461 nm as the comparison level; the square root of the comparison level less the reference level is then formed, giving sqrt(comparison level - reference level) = 0.0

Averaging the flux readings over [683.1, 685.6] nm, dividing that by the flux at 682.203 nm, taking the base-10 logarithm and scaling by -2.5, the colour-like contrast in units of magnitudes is 0.02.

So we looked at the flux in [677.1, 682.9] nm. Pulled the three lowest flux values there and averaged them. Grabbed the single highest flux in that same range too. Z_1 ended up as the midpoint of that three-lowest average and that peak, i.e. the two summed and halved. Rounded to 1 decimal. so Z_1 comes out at 19.4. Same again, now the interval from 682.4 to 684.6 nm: 19.4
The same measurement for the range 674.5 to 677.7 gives 18.9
